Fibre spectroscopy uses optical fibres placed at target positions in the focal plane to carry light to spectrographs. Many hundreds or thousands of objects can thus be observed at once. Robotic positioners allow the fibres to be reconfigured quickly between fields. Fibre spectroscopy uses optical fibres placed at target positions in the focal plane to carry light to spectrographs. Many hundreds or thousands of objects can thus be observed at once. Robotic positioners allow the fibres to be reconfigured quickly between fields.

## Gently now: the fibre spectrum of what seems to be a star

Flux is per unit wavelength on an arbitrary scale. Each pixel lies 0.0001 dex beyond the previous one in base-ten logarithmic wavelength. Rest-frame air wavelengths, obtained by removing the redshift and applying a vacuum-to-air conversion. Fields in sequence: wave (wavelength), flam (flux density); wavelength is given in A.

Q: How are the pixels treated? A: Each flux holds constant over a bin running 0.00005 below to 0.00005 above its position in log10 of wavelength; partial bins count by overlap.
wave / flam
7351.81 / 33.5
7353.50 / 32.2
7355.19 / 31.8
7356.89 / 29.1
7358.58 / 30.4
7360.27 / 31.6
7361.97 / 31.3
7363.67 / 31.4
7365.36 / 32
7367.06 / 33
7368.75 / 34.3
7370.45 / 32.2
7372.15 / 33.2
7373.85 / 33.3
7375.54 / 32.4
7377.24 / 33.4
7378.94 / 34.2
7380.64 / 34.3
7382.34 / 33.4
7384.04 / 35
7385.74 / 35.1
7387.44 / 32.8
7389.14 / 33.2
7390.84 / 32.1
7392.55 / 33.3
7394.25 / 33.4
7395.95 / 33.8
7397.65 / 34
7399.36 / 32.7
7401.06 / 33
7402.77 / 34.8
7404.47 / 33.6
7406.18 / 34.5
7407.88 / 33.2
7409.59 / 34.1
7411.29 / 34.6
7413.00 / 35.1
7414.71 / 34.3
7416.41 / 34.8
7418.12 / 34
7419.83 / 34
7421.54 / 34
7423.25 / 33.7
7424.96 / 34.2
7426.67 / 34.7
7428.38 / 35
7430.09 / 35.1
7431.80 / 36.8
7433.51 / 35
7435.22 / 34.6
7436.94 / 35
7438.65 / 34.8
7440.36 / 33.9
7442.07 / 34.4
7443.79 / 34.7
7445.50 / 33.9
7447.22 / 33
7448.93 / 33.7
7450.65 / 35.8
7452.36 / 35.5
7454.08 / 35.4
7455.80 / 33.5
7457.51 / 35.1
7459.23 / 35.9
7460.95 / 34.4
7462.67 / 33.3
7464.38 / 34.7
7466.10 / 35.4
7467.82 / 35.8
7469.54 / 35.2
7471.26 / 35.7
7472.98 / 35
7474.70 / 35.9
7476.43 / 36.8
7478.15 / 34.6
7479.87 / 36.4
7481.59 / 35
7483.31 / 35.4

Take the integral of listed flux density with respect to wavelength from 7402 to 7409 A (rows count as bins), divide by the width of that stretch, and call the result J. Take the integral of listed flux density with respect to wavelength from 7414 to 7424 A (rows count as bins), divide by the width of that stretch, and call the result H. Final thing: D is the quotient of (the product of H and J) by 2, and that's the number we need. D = 581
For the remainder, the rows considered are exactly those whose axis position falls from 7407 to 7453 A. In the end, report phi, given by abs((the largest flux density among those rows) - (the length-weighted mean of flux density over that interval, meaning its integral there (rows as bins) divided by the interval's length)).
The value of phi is 2.3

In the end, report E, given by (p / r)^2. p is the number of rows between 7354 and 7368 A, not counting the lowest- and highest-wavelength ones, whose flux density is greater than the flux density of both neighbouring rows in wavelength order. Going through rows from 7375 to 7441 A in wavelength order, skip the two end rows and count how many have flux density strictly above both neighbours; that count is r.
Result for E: 0.0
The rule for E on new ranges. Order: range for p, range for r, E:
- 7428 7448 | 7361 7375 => 9.0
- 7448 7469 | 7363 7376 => 1.0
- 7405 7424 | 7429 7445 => 1.0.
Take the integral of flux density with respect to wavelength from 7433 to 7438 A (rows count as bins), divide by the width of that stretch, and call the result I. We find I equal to 34.8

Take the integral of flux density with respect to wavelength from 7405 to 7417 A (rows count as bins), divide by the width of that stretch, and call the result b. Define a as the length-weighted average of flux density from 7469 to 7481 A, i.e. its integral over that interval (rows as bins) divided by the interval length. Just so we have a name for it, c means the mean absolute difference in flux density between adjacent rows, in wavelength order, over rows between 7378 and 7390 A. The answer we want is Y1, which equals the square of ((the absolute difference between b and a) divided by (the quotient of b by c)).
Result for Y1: 0.0012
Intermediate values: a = 35.7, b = 34.4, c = 0.9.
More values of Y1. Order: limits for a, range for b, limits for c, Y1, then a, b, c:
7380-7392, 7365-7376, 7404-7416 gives 0.0003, 33.7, 33.0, 0.8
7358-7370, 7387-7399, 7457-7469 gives 0.0012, 32.0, 33.2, 1.0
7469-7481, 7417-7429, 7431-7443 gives 0.0009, 35.7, 34.2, 0.7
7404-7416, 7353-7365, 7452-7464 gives 0.0138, 34.3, 31.1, 1.2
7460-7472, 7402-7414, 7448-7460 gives 0.0005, 34.9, 34.3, 1.1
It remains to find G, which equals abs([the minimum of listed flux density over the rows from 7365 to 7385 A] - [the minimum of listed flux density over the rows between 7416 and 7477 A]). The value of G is 1.0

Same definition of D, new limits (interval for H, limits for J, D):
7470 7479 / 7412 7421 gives 612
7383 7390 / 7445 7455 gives 588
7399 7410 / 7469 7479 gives 599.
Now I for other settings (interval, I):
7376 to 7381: 33.8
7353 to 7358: 30.9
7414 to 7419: 34.4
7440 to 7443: 34.2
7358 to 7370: 32.0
